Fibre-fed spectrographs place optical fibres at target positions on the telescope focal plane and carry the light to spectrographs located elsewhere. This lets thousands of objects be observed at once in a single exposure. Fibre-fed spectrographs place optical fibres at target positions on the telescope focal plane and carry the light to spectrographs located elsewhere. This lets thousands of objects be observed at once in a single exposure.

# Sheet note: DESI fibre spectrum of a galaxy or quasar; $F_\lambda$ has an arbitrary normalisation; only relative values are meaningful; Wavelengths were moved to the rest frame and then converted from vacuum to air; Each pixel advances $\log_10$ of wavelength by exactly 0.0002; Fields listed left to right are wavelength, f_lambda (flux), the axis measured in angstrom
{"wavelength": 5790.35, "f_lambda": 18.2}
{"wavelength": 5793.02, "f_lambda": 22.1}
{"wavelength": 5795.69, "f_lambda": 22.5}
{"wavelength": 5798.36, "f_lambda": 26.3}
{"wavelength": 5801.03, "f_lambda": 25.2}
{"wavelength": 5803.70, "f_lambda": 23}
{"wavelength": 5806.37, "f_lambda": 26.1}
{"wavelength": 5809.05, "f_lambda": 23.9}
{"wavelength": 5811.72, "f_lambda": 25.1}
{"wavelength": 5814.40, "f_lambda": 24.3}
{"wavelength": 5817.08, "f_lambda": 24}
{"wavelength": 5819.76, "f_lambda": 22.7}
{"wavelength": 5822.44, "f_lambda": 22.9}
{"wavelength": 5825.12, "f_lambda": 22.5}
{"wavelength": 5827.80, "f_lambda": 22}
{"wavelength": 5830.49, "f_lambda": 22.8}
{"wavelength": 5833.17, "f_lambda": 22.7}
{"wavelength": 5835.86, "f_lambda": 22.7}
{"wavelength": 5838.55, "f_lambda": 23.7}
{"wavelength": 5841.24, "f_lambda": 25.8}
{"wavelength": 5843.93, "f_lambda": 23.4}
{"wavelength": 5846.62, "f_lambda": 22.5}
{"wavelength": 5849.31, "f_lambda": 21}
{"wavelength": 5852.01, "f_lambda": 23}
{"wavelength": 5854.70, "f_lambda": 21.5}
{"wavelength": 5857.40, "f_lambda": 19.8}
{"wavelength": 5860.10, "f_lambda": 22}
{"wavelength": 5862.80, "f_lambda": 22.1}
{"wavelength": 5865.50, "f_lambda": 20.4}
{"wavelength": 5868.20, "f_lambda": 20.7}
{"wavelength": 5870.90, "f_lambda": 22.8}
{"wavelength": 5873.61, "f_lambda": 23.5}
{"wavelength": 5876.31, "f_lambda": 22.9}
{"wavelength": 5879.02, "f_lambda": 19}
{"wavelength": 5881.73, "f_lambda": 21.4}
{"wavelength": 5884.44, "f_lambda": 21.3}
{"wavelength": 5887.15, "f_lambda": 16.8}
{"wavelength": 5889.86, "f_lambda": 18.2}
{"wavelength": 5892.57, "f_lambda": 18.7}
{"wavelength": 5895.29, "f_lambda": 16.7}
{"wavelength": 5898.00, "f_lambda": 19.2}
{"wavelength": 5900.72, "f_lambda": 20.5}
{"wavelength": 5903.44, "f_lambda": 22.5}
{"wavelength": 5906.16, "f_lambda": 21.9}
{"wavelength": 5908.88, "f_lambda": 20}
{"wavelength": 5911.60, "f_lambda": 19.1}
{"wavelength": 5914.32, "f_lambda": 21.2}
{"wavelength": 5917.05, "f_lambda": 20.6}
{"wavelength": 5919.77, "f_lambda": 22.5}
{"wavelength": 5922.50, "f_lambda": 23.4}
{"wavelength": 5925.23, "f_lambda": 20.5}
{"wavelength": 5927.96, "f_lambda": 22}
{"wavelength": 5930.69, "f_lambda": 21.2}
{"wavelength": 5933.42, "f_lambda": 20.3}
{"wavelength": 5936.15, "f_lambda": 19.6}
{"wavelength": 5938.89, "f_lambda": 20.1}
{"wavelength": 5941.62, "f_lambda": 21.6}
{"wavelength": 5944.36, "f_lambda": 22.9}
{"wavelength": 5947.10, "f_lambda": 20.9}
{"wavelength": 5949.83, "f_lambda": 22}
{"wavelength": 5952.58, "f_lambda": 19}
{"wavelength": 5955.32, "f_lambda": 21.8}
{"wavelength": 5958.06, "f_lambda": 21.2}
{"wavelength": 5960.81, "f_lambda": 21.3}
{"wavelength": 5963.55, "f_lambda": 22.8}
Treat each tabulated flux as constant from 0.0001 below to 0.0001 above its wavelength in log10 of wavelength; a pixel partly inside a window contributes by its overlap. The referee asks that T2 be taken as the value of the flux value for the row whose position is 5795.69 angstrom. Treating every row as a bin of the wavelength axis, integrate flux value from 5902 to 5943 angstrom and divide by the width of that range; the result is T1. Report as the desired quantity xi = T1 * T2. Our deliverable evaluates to 475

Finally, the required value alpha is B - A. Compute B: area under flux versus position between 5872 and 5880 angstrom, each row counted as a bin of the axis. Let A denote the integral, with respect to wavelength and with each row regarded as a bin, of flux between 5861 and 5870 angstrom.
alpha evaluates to -15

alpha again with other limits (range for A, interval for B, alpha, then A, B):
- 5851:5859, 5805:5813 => 29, 171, 200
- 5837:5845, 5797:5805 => 4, 194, 199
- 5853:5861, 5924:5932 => 1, 169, 170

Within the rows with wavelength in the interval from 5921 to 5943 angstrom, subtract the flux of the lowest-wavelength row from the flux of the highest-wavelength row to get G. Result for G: -1.8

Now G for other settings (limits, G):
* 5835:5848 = -0.2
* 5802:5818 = 1.0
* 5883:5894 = -2.6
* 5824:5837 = 0.2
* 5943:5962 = -1.6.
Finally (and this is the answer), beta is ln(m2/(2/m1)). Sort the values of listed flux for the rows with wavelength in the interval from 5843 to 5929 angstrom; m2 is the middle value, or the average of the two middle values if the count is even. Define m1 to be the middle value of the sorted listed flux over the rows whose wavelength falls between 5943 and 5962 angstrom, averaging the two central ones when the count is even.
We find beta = 5.42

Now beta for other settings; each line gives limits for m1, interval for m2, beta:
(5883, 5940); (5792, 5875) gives 5.45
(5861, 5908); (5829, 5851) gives 5.46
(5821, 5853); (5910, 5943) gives 5.47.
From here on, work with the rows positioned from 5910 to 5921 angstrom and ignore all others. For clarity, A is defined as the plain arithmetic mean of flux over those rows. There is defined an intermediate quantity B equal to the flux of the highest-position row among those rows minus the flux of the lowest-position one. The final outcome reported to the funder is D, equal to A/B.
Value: 6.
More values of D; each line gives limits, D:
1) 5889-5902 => 8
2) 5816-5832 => -19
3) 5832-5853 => 77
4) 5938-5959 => 19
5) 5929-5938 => -13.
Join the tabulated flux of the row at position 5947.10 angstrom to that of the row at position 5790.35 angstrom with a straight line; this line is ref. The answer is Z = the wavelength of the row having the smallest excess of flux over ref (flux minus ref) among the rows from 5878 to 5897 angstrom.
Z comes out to 5895.29 angstrom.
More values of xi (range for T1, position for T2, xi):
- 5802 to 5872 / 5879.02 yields 434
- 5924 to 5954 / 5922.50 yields 490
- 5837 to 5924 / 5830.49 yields 483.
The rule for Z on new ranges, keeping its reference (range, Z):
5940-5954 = 5952.58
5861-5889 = 5887.15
